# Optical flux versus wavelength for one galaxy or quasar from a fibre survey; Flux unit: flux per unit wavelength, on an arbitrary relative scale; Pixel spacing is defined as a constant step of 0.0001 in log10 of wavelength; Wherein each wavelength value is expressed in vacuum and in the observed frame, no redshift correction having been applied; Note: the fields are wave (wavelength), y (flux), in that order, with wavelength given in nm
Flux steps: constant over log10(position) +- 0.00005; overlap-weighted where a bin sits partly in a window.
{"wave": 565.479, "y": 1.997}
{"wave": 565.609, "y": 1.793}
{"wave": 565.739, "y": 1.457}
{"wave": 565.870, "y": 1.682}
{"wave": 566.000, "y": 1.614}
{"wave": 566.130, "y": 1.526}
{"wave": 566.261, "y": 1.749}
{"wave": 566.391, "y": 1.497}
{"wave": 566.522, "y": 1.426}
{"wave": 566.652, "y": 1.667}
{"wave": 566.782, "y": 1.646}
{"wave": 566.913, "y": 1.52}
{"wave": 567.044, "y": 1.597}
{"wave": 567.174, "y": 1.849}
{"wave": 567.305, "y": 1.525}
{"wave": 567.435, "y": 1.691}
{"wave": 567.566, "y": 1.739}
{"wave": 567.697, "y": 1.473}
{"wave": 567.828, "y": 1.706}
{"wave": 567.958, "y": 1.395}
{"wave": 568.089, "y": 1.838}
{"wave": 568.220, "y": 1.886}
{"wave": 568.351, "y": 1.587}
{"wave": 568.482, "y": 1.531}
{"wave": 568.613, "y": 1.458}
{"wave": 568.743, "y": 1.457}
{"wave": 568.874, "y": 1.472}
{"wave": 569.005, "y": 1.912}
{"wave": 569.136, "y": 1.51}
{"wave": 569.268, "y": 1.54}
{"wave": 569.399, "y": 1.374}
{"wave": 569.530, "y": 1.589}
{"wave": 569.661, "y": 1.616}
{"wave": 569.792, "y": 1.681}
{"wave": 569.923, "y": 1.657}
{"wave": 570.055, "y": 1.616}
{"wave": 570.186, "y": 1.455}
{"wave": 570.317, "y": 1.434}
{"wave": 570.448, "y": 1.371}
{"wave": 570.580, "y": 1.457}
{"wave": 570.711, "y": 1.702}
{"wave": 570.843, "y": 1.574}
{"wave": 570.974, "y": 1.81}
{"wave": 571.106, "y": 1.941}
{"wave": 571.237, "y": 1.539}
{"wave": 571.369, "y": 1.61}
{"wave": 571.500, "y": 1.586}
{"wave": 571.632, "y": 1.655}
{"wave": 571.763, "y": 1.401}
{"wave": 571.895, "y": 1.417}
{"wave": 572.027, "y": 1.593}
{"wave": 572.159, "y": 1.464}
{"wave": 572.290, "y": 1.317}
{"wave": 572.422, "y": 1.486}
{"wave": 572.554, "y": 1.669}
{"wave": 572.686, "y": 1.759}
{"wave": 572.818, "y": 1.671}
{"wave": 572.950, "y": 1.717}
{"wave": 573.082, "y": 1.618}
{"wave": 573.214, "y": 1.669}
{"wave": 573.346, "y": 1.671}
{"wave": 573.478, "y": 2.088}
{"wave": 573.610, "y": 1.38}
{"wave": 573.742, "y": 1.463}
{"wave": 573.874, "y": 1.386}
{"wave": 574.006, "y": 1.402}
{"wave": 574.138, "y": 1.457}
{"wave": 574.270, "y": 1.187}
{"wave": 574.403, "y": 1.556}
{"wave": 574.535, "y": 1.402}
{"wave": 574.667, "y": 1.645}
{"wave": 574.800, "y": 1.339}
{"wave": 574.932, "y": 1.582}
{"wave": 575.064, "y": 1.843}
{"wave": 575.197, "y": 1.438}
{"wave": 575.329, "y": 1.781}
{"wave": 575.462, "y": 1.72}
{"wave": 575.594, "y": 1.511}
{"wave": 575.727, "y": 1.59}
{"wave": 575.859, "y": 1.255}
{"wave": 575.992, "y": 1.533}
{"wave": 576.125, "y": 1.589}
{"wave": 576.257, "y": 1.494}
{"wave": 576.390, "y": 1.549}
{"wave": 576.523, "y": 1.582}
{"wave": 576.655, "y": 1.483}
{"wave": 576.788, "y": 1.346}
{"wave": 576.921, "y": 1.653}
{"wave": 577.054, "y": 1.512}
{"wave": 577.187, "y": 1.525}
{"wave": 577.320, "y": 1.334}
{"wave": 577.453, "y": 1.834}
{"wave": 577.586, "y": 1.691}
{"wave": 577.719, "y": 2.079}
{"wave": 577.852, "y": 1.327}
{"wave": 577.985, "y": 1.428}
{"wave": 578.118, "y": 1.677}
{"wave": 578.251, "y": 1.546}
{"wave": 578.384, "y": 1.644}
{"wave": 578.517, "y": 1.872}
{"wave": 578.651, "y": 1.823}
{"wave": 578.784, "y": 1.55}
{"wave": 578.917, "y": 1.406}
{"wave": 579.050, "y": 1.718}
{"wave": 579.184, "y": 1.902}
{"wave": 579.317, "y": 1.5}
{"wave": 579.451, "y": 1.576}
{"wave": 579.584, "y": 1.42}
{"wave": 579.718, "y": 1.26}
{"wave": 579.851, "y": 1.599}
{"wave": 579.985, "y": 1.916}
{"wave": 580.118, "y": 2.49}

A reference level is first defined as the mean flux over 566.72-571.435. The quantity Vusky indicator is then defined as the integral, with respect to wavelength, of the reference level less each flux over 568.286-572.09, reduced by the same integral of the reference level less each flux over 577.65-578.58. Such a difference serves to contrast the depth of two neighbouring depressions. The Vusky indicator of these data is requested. 0.17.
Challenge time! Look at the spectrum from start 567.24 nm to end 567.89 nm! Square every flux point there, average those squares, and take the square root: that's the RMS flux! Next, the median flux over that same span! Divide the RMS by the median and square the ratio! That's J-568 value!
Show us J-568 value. 0.93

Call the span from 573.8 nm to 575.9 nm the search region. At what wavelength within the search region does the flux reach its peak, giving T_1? 575.064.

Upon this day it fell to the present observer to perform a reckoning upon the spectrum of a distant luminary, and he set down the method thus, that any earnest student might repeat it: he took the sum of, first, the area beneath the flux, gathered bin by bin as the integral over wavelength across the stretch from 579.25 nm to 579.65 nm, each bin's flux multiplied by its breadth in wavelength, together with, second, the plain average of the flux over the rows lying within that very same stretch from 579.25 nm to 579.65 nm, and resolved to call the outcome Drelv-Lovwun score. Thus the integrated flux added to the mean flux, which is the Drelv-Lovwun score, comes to 2.10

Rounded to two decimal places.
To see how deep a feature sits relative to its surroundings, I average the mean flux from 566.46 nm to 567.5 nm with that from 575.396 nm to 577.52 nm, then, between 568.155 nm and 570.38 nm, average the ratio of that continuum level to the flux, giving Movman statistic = 1.01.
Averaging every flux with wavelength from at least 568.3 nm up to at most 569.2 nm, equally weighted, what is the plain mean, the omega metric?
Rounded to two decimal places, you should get 1.56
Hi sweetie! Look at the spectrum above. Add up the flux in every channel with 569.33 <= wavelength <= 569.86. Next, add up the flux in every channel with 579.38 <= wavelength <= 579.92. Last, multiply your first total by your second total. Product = 36.7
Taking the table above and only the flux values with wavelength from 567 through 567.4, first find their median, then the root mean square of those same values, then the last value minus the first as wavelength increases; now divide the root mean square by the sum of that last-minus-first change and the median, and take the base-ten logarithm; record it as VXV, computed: 0.038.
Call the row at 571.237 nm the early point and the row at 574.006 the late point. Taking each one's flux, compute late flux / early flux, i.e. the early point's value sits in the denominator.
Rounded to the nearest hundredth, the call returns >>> 0.91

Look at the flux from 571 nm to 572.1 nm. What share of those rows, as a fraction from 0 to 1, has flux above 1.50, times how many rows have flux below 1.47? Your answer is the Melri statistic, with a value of 1.5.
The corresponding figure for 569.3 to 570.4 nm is 1.9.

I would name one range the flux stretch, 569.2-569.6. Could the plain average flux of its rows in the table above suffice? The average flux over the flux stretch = 1.50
